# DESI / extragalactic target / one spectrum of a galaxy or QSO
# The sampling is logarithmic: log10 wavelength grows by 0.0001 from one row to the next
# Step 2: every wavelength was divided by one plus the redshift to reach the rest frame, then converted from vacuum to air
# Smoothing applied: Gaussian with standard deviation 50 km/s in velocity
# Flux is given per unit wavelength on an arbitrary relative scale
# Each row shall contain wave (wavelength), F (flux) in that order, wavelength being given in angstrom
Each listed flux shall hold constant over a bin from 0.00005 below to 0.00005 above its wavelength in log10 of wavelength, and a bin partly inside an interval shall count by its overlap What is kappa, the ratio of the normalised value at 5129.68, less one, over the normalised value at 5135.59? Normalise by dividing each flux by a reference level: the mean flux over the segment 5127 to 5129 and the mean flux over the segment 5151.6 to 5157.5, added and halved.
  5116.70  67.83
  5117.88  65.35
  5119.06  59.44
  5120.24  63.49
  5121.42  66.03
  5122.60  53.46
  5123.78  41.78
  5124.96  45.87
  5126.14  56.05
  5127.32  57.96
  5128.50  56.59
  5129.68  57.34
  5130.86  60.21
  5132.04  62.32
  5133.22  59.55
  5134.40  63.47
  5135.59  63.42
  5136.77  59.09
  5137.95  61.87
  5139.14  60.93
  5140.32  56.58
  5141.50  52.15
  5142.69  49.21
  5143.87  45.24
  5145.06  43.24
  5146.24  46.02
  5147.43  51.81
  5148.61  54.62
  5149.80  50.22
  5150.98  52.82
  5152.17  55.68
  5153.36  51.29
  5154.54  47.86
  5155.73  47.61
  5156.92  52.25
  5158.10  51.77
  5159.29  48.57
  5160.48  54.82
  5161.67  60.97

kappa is 0.05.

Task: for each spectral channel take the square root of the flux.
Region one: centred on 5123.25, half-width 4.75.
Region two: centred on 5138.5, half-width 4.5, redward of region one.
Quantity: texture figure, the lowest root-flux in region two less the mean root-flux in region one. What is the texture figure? -0.4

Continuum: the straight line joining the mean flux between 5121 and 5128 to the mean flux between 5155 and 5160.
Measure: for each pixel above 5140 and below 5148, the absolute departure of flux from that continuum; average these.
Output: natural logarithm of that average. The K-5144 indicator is 1.4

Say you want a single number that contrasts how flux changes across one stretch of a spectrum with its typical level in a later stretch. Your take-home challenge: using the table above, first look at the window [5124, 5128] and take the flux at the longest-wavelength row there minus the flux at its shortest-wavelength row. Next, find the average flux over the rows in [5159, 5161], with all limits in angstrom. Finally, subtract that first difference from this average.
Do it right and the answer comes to 40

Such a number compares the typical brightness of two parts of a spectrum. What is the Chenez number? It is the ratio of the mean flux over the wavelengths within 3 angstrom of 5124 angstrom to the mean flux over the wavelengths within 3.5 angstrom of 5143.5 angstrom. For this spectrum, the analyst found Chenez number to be 1.08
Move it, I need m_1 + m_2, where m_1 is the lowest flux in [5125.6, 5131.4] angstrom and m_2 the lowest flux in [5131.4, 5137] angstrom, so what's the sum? 115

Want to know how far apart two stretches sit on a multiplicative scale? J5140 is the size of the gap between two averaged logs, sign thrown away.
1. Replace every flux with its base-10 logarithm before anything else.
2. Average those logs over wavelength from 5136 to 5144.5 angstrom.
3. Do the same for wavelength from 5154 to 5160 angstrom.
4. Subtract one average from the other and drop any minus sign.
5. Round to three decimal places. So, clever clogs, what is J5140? 0.043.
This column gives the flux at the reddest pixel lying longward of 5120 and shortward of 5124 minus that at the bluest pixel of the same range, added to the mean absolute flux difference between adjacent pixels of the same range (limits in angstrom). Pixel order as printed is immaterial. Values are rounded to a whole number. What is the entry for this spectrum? -13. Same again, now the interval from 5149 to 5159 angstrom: 4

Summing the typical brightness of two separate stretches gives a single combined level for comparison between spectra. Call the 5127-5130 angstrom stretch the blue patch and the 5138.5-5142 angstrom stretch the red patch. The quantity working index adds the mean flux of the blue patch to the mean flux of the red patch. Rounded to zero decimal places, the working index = 114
